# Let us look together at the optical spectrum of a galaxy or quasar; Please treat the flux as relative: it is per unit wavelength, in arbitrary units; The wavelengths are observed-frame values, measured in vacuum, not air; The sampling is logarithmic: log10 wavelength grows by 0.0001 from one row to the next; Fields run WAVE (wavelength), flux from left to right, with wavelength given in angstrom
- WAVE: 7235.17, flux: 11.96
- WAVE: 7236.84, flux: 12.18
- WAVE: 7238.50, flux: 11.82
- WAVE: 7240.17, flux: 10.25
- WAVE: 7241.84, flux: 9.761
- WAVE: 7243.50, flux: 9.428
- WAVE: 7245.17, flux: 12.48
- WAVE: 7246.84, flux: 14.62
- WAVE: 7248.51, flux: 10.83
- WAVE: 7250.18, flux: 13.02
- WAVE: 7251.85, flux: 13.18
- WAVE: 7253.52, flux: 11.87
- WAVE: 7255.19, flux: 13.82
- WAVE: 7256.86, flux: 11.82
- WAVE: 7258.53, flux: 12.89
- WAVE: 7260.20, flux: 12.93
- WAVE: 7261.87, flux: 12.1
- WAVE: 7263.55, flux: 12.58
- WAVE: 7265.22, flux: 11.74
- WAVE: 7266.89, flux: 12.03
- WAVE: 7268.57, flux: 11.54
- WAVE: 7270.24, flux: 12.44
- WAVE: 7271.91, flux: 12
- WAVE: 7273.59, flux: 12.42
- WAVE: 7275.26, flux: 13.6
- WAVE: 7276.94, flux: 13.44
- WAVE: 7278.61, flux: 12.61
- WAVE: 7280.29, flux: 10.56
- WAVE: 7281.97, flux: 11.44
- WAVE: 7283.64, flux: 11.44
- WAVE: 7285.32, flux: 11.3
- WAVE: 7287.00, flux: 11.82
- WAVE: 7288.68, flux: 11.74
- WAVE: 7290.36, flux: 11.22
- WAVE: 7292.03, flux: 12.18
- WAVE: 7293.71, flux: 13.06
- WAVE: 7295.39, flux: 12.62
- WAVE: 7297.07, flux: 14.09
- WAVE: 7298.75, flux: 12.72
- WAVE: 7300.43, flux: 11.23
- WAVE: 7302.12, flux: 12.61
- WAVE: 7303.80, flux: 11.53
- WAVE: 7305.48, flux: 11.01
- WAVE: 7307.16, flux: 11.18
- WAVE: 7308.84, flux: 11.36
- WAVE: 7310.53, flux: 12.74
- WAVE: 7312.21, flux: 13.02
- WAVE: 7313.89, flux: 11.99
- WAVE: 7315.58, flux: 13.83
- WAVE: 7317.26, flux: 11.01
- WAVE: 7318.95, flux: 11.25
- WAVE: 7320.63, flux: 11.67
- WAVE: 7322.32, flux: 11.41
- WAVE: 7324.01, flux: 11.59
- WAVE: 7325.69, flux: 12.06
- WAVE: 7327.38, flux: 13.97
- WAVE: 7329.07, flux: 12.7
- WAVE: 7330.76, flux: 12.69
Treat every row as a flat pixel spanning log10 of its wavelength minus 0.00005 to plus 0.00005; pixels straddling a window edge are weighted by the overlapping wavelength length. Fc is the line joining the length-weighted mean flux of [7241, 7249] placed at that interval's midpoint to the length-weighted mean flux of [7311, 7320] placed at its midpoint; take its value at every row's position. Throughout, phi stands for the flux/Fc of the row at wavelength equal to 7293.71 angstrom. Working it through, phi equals 1.09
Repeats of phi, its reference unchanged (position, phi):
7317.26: 0.90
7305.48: 0.91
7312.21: 1.07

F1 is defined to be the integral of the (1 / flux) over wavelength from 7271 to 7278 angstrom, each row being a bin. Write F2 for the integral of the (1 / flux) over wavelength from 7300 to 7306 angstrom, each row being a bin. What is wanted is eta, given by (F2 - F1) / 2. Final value -0.015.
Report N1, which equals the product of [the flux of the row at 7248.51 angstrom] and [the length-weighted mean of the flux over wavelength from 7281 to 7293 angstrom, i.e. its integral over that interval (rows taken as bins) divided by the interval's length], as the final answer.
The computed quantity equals 126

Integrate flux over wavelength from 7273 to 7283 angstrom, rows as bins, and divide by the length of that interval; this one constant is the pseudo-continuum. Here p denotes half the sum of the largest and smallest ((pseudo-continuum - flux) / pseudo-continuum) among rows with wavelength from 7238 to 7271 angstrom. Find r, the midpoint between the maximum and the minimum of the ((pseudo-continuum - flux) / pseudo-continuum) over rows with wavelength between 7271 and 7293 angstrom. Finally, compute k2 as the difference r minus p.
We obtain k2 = 0.00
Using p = 0.025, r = 0.0204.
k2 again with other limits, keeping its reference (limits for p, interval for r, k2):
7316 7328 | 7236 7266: 0.04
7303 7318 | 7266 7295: 0.03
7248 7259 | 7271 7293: 0.02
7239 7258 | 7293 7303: -0.05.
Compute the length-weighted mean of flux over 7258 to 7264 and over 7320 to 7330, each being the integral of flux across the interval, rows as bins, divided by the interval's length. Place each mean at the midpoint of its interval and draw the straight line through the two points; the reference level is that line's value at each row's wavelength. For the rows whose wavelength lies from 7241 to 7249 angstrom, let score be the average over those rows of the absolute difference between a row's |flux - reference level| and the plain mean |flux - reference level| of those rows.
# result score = 0.86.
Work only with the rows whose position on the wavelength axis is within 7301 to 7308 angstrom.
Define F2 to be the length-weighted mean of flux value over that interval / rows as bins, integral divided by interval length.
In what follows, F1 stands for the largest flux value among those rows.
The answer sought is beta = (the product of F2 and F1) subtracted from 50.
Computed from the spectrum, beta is -96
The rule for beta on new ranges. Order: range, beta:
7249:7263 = -125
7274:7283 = -118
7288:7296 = -109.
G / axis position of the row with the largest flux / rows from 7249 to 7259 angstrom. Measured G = 7255.19 angstrom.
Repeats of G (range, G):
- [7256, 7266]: 7260.20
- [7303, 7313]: 7312.21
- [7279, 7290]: 7287.00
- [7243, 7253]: 7246.84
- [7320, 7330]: 7327.38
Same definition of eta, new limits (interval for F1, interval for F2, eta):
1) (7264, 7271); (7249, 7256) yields -0.020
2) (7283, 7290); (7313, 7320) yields -0.009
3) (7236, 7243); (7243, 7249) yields -0.068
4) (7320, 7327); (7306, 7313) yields -0.004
